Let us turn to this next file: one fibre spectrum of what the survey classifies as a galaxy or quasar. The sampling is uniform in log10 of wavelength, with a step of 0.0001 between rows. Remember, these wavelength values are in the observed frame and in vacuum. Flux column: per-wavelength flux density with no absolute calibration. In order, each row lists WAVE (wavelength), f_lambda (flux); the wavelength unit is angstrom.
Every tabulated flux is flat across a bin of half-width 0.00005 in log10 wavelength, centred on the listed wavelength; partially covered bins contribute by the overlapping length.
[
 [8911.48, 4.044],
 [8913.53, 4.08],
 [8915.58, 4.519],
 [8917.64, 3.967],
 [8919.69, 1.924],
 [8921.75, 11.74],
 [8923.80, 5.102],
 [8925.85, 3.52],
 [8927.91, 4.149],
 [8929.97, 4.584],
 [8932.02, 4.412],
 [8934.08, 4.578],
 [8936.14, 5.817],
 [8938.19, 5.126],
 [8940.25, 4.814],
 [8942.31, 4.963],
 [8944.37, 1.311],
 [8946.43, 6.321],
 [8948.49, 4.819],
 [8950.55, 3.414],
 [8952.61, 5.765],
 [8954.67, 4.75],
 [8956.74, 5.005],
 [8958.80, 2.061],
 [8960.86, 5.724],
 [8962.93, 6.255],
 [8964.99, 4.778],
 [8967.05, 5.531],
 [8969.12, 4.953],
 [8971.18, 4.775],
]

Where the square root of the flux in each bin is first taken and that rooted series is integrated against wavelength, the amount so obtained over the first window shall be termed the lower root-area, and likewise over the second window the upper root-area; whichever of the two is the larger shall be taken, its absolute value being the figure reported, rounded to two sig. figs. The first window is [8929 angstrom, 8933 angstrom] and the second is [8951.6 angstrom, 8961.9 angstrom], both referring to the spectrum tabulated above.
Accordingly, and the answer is 22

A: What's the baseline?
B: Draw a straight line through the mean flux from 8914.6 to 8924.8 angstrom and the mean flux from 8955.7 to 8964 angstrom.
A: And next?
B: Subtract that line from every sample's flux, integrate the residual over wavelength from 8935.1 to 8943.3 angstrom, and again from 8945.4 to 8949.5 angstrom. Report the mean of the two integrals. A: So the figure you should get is 1.5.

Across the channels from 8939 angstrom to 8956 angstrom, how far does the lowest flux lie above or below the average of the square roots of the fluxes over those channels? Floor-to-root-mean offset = -0.8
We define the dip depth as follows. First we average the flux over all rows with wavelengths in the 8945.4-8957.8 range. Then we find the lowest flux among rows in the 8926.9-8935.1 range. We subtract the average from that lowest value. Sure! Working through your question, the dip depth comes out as -0.9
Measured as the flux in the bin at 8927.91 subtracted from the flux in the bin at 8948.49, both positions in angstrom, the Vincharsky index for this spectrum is 1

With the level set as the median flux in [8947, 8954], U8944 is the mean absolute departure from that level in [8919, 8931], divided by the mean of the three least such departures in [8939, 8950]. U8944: 41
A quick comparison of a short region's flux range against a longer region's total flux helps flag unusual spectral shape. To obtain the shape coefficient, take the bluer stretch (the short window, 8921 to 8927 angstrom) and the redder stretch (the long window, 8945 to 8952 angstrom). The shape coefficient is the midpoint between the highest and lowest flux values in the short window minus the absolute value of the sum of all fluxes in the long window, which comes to -6.9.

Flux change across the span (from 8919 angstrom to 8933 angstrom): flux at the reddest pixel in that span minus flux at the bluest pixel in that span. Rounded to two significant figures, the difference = 2.5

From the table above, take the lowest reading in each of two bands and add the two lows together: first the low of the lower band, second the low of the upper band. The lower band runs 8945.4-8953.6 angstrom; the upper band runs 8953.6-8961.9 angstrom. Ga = 5.5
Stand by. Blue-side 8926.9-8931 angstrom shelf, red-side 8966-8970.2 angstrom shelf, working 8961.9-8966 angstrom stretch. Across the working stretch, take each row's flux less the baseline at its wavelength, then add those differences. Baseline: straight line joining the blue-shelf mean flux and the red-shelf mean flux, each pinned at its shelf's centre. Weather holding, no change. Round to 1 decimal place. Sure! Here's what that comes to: 0.7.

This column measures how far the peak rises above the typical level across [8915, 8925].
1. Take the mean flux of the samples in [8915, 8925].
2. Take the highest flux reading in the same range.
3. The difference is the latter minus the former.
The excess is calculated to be 6.3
